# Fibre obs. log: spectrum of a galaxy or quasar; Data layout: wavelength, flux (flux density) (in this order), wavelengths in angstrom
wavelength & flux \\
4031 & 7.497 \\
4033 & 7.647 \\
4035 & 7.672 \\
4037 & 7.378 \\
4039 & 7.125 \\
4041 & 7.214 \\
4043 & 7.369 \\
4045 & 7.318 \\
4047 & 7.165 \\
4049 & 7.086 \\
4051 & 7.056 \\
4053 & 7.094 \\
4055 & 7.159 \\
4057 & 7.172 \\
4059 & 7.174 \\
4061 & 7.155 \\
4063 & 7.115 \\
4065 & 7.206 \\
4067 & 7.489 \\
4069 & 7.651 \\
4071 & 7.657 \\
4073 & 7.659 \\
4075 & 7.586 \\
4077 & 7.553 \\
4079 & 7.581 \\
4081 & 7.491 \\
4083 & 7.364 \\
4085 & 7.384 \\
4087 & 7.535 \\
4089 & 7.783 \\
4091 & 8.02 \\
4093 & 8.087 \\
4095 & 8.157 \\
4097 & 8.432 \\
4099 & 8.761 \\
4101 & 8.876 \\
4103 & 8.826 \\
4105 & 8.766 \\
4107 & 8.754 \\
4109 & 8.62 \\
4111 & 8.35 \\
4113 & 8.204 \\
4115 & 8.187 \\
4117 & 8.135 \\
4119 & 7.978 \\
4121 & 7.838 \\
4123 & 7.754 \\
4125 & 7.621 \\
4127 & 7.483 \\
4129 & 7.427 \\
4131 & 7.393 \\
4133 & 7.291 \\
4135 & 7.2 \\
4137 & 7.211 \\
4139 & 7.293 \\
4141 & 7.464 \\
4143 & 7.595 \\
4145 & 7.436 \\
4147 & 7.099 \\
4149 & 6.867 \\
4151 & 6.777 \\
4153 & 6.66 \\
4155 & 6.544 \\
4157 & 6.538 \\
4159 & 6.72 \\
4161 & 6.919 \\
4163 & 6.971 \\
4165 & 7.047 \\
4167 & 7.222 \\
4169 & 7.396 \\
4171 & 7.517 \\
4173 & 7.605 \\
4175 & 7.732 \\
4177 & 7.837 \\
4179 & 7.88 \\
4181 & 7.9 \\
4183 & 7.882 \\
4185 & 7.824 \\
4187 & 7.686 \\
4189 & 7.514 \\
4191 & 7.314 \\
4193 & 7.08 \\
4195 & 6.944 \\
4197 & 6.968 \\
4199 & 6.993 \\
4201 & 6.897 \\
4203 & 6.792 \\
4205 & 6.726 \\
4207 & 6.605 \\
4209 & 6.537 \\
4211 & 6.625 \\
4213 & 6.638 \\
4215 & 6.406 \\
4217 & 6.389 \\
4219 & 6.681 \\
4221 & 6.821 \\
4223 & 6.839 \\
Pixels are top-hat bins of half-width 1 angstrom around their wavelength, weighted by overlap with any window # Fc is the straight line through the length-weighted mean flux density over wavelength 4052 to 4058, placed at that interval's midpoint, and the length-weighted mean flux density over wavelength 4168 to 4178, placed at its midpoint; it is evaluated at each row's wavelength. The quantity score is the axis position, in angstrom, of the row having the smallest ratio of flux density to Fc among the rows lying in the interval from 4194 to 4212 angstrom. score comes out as 4209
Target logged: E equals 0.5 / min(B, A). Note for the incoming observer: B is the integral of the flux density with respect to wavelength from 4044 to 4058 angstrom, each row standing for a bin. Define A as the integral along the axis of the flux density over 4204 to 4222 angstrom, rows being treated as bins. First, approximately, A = 119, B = 100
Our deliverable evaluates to 0.0050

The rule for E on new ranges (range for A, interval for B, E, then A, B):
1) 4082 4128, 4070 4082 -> 0.0055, 374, 91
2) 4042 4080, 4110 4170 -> 0.0018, 278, 441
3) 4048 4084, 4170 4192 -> 0.0030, 264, 169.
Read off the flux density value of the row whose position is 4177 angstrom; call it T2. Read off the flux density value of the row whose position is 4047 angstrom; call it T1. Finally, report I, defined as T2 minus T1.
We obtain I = 0.7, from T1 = 7.165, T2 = 7.837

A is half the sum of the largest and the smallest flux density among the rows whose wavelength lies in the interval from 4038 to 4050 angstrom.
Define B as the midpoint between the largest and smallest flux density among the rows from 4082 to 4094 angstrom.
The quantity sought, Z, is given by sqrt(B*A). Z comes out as 7.47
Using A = 7.2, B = 7.7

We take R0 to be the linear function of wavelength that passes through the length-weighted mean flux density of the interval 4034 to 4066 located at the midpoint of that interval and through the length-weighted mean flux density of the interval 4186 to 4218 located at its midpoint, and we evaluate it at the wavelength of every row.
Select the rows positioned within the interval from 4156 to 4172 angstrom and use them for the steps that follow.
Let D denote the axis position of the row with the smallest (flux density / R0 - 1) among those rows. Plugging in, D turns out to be 4157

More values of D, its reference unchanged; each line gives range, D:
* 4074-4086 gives 4083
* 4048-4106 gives 4051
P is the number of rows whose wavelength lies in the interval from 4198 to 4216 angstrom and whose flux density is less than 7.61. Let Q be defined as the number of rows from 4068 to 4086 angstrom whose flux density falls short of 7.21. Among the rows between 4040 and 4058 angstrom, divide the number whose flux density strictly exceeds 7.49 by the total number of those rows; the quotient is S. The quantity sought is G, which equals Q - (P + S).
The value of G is -9.0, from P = 9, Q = 0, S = 0.0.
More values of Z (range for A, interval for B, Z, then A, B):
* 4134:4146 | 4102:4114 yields 7.94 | 7.4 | 8.5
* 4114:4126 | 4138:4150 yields 7.56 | 7.9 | 7.2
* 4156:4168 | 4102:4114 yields 7.65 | 6.9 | 8.5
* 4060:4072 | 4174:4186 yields 7.60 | 7.4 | 7.8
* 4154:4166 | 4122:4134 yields 7.15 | 6.8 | 7.5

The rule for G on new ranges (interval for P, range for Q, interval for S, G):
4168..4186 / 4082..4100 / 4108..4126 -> -4.0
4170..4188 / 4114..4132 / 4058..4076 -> -2.4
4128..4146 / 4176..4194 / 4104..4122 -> -9.0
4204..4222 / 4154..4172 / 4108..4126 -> -4.0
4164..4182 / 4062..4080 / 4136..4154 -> -3.1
